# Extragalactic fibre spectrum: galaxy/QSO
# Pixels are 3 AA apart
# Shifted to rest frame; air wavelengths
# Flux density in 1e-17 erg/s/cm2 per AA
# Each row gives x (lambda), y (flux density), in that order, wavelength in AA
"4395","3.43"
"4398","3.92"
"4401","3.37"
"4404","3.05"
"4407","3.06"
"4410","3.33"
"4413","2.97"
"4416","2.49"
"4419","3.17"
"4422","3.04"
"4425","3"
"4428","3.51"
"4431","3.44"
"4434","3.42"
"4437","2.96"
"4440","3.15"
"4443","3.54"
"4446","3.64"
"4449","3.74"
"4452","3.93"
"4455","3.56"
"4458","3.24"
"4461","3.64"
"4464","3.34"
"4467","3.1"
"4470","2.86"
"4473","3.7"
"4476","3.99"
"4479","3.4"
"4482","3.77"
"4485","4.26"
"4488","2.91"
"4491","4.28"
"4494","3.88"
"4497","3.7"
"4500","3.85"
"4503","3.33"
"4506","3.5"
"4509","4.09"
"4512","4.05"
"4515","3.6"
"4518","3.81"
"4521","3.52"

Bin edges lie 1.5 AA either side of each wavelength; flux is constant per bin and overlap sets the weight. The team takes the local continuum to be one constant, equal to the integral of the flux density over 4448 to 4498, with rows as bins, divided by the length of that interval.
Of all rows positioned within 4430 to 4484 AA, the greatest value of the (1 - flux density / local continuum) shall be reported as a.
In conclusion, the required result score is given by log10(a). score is -0.69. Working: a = 0.21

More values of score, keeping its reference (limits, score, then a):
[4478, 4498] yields -0.72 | 0.19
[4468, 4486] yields -0.69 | 0.21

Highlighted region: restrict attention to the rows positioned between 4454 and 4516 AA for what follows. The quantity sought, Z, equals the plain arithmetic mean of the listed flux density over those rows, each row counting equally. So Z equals 3.6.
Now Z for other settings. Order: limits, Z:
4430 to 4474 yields 3.4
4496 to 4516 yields 3.7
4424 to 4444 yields 3.3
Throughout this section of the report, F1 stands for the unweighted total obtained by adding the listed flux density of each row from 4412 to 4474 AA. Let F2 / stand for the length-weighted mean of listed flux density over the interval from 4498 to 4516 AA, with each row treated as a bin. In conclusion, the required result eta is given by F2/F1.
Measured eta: 0.0539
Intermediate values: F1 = 69.4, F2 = 3.7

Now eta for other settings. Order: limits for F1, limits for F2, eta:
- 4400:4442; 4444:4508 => 0.0820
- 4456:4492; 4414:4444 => 0.0744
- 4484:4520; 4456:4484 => 0.0766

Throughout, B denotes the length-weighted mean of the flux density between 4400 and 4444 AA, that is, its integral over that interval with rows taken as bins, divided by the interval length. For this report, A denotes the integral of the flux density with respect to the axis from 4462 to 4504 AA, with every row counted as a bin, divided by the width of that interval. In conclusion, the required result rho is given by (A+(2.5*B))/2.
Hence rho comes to 5.8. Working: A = 3.60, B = 3.2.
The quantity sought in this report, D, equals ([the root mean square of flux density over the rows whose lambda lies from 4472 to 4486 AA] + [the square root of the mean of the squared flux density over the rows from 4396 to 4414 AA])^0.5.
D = 2.67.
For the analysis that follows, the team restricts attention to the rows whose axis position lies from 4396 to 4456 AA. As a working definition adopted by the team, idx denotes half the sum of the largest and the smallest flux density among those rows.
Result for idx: 3.21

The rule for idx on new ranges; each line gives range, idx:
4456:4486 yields 3.56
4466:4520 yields 3.57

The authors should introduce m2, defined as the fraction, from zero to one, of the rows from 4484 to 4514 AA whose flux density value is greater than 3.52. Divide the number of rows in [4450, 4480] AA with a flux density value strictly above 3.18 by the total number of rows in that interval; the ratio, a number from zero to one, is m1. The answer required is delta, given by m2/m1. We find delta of 0.9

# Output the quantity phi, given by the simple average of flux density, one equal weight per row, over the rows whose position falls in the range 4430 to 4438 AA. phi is 3.27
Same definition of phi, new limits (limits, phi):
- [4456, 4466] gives 3.41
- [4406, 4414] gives 3.12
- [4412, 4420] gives 2.88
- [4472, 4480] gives 3.70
